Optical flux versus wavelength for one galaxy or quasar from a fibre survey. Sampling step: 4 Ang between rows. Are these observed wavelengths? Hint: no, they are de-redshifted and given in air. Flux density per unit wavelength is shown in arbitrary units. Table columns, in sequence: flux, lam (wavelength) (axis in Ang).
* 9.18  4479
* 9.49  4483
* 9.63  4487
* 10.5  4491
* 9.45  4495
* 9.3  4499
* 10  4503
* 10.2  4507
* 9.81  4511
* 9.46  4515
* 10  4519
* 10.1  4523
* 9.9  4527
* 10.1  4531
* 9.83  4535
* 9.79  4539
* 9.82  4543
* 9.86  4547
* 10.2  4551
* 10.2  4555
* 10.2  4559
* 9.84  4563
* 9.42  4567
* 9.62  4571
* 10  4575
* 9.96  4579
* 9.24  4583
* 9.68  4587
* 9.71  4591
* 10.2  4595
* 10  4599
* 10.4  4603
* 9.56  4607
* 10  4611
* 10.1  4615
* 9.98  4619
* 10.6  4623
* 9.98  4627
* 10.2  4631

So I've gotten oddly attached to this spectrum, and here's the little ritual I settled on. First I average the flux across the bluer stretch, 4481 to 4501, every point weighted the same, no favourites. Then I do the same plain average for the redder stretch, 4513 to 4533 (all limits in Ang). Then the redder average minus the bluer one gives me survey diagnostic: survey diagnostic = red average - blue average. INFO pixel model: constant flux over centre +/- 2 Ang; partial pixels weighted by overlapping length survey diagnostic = 0.24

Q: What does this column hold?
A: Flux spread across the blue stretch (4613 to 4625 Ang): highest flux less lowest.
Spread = 0.62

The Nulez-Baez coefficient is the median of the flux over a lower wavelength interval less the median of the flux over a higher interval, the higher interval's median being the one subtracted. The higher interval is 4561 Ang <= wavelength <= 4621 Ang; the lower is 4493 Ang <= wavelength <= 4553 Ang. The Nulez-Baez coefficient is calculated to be -0.10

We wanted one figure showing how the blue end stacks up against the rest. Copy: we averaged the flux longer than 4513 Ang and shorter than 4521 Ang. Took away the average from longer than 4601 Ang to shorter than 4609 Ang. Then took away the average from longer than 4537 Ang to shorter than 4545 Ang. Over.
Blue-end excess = -10.1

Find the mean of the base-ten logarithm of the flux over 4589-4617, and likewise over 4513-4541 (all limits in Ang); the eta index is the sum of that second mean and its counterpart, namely 1.99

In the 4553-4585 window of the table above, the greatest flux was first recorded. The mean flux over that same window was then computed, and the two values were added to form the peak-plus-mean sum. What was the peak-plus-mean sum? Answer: 20.0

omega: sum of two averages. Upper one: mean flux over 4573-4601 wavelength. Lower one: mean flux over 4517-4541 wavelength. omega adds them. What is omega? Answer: 19.8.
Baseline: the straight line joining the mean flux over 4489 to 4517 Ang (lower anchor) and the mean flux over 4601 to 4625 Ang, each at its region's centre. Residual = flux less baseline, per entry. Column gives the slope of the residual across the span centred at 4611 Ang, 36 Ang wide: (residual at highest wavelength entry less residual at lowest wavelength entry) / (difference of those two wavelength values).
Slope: -0.010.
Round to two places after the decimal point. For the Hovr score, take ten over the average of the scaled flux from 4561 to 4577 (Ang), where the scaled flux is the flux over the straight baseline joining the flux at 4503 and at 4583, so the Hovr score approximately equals 9.64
